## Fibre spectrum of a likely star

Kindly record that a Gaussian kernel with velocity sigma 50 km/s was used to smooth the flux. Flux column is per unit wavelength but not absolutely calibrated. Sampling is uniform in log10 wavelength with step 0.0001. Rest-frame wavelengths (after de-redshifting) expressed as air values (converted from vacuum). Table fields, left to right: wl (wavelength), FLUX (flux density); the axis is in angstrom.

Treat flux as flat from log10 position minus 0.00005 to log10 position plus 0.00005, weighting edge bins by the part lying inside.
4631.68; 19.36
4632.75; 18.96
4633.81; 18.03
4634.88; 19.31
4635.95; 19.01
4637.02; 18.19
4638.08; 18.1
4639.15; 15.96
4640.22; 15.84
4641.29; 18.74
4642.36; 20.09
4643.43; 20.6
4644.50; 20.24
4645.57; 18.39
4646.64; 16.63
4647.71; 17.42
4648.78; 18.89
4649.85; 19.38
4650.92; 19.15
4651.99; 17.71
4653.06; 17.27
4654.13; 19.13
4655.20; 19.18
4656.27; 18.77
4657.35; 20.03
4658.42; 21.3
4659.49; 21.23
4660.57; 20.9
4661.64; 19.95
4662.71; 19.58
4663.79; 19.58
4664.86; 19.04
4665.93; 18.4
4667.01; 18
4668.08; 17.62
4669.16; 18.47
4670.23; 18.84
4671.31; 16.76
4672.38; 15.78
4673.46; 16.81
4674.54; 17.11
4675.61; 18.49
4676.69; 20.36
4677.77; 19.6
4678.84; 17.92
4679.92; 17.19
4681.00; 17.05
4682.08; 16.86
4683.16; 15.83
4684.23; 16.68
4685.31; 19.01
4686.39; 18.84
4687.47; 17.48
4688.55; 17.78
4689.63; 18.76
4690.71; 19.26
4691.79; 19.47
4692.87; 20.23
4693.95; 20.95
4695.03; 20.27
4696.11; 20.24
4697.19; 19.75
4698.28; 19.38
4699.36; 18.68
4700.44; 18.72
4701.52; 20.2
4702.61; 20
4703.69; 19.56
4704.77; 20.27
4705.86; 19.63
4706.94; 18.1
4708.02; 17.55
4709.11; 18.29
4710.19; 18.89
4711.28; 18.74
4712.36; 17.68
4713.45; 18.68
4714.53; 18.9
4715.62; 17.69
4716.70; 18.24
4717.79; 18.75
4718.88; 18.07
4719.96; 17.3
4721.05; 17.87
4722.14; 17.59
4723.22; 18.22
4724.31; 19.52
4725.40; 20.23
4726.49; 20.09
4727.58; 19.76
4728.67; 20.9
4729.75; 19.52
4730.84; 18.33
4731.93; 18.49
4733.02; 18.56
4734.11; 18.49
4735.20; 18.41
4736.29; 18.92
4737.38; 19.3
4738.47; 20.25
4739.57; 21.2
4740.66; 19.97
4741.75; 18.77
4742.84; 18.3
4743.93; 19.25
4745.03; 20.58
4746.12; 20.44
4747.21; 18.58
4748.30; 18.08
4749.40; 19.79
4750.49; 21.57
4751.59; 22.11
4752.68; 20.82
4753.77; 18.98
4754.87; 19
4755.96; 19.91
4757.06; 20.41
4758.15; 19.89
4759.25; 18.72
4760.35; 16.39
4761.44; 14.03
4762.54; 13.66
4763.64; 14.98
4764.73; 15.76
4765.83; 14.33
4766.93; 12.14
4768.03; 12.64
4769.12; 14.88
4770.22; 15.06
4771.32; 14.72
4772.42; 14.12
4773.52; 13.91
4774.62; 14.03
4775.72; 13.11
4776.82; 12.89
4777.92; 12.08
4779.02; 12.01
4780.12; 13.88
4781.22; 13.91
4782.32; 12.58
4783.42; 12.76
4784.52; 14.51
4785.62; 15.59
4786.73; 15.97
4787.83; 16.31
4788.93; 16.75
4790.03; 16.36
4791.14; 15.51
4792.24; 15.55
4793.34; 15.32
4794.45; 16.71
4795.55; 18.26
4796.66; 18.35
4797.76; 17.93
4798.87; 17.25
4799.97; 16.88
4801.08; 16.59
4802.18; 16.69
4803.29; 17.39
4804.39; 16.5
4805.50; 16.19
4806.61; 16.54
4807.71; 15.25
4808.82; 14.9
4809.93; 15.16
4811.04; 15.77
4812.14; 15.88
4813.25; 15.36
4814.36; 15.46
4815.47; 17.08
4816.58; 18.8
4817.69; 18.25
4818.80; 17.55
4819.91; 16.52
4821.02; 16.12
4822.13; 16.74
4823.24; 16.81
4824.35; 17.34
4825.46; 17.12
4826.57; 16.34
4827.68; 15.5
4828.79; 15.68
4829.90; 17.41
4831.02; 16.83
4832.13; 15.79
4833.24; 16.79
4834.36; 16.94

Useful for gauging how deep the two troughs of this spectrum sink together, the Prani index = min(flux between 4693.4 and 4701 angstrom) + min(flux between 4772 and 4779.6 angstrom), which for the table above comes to 30.7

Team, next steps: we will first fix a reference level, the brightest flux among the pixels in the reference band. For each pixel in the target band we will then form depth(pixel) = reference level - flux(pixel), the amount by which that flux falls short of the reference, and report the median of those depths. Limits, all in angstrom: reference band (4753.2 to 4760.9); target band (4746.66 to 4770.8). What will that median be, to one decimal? 2.1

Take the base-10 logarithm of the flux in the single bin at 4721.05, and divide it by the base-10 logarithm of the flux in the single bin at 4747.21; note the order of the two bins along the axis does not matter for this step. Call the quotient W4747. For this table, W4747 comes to 0.99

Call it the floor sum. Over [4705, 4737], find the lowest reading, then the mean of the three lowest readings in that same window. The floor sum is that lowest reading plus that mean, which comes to 35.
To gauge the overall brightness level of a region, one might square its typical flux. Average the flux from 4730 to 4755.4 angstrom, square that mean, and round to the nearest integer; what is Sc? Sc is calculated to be 380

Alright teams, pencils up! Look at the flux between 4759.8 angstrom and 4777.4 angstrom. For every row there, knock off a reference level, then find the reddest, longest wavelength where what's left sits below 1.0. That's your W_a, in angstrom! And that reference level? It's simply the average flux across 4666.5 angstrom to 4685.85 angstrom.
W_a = 4776.82 angstrom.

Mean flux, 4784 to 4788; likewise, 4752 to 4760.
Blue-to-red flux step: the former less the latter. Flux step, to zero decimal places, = -4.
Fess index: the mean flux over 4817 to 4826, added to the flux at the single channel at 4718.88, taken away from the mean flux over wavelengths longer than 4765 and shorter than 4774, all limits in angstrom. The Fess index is -21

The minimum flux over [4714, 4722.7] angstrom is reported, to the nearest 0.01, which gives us 17.30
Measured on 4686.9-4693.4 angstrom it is 17.48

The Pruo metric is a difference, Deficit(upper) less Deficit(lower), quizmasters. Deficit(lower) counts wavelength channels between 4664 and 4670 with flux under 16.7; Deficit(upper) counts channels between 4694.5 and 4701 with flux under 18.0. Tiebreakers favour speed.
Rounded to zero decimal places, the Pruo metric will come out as 0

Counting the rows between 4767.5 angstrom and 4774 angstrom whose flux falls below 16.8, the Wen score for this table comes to 6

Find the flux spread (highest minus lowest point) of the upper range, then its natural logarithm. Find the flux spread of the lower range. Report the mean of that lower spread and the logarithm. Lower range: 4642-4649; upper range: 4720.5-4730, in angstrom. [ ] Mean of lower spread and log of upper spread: 2.6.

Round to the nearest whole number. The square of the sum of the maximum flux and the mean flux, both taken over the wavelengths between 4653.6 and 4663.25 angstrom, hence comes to 1706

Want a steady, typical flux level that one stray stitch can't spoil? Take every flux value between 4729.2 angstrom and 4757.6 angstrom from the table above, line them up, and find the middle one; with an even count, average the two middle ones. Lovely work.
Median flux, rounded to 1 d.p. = 19.3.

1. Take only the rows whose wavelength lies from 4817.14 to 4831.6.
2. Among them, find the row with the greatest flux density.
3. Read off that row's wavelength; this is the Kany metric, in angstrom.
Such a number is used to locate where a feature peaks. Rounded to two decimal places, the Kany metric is 4817.69 angstrom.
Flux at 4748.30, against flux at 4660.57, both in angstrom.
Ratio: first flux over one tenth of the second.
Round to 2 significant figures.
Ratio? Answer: 8.7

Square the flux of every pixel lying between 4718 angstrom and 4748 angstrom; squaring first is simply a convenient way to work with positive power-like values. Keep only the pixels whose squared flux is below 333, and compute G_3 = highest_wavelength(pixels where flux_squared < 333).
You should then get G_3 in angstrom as 4723.22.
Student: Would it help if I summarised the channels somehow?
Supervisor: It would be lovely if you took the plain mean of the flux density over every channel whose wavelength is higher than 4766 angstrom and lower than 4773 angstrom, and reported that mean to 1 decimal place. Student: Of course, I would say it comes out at 13.9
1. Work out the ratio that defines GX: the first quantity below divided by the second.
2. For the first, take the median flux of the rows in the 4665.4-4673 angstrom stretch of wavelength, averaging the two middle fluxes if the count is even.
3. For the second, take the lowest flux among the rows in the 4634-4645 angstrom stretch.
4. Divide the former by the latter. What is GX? 1.14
